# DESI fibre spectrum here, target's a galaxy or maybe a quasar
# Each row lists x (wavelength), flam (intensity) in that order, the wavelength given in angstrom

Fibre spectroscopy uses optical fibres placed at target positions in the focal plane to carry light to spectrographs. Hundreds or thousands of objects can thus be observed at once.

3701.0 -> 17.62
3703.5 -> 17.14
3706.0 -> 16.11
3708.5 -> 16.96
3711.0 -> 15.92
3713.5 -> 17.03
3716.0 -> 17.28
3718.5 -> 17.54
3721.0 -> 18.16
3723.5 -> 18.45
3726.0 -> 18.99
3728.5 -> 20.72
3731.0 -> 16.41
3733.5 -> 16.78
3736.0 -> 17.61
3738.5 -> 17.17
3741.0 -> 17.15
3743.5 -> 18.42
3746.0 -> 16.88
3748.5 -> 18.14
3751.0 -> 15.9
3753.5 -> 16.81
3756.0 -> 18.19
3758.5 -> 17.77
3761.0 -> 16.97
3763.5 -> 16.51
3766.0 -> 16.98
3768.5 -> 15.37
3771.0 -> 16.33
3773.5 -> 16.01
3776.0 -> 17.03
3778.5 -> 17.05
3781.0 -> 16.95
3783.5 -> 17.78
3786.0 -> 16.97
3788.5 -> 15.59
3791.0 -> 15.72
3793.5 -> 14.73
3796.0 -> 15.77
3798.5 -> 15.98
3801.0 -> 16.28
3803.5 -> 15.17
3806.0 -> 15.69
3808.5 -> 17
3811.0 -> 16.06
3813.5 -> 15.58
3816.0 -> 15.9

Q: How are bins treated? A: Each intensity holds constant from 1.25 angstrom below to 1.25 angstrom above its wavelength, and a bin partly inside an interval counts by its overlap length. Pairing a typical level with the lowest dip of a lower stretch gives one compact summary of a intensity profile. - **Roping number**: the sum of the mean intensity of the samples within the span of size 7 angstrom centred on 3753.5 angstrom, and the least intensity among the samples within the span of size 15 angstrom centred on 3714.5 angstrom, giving 32.9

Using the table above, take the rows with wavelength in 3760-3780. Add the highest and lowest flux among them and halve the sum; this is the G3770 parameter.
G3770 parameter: 16.2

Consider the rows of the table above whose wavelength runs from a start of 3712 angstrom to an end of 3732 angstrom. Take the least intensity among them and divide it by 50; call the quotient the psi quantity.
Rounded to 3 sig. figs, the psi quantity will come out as 0.328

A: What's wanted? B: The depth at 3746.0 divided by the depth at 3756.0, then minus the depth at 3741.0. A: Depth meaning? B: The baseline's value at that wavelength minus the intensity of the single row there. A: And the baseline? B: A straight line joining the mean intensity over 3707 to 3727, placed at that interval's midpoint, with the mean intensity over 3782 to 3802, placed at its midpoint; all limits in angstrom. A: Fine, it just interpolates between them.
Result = 0.0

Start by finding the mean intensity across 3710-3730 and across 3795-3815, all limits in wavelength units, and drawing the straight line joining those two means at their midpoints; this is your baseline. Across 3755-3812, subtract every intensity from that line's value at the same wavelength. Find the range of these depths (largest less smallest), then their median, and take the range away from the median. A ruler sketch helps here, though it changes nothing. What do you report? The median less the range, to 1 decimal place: -2.8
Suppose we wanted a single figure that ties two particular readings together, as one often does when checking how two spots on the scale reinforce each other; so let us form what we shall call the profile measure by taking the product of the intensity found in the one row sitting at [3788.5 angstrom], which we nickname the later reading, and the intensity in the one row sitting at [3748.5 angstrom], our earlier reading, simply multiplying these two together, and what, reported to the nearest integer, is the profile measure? 283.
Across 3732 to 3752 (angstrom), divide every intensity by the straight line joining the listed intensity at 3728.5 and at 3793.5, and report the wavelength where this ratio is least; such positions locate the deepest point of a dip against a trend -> 3733.5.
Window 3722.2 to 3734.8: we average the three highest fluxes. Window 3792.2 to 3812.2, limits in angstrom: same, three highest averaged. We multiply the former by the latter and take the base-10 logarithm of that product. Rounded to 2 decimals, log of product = 2.50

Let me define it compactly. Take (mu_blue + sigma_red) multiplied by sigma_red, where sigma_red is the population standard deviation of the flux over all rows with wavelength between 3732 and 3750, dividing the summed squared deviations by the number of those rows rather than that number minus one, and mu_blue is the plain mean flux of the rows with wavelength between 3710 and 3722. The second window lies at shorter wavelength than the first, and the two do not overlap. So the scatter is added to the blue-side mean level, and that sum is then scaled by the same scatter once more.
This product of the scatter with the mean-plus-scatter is 10.4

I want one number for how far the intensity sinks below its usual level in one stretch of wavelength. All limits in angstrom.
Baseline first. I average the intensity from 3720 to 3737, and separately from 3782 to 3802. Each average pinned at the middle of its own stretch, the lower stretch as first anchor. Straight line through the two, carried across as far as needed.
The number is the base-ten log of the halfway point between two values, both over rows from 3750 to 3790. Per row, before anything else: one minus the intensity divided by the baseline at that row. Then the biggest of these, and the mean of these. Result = -1.34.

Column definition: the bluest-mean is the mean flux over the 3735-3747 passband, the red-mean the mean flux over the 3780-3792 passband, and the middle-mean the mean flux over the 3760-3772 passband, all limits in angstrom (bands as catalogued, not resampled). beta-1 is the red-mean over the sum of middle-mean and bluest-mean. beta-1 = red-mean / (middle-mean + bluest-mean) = 0.490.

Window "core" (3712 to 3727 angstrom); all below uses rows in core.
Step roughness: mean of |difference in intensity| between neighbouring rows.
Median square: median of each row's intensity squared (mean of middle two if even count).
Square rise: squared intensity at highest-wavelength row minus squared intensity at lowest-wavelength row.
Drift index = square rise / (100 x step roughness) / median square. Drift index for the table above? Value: 0.0057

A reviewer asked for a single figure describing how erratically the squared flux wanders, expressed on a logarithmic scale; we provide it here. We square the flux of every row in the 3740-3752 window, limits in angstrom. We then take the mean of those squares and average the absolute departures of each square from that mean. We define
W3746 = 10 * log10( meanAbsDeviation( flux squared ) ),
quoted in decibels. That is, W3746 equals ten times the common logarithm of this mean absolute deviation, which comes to 14.4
